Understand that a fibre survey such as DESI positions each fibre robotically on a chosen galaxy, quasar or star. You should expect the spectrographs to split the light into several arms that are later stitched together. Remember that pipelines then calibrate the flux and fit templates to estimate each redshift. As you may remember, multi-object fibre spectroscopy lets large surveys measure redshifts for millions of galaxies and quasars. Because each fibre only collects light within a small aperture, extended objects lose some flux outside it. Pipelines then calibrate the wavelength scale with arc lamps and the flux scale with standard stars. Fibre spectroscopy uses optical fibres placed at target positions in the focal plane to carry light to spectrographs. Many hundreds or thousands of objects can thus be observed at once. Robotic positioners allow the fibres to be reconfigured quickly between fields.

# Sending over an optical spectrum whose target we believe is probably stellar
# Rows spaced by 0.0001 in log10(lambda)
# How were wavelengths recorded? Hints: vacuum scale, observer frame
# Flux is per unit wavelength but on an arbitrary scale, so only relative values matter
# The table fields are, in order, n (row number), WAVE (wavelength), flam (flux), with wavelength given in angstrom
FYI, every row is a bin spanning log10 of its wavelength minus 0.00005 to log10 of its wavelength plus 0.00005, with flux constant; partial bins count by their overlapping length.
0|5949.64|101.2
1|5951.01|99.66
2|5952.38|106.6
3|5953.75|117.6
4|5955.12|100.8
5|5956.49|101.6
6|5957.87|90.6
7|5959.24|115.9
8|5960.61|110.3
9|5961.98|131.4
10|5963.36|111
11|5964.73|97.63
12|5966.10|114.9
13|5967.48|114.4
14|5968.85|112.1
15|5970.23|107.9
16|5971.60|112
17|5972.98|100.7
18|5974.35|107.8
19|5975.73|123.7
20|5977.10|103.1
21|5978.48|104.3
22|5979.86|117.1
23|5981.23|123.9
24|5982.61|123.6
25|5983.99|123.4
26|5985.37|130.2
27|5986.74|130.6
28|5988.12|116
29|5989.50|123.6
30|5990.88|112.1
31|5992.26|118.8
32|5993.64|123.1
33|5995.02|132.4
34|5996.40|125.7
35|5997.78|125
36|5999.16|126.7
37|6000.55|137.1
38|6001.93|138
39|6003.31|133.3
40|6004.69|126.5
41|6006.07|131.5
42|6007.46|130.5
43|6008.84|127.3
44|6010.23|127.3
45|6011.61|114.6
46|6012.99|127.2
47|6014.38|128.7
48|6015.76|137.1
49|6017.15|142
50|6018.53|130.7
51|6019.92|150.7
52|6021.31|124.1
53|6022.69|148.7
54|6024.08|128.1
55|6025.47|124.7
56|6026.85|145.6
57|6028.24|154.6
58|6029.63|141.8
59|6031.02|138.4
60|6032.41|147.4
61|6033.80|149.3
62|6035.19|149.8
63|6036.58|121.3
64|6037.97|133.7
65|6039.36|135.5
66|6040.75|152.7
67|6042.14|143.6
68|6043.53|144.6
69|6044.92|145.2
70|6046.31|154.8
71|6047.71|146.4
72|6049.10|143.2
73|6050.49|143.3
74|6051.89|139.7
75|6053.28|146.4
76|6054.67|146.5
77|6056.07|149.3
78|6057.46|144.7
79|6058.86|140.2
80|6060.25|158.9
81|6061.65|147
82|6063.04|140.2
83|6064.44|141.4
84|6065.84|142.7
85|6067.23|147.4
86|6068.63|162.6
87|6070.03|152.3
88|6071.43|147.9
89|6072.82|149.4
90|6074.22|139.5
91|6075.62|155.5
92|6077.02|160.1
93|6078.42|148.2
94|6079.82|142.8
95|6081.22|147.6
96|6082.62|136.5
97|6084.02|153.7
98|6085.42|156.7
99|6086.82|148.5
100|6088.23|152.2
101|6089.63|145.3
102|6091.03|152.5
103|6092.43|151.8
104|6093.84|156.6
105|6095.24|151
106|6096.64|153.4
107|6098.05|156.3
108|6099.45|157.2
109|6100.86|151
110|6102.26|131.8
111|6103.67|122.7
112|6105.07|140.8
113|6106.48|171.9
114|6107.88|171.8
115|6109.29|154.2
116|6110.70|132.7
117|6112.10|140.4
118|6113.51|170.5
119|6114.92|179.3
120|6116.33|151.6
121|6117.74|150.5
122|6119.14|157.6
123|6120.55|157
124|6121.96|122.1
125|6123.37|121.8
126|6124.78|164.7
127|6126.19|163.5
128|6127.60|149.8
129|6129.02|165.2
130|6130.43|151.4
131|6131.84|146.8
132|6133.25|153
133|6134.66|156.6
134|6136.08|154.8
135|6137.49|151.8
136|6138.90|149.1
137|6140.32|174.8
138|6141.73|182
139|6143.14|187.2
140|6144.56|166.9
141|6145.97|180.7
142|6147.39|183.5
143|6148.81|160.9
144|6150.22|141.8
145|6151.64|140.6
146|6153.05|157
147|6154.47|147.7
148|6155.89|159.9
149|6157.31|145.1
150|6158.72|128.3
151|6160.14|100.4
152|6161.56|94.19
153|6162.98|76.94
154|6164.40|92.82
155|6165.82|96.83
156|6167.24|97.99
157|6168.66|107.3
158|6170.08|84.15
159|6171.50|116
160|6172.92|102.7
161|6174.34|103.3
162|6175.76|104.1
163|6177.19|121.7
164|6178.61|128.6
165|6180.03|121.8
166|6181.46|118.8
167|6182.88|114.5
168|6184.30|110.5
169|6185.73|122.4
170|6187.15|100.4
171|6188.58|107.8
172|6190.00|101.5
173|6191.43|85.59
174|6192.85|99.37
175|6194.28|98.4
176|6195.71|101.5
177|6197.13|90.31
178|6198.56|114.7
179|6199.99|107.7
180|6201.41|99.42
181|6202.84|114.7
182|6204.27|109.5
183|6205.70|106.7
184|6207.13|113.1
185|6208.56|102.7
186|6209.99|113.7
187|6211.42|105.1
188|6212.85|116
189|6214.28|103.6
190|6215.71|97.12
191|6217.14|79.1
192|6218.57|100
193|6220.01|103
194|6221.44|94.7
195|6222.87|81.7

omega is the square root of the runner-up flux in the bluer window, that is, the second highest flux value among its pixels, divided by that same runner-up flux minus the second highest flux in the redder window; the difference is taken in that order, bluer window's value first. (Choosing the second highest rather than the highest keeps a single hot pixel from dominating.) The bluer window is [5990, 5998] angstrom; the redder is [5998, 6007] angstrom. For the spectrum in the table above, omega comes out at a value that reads -1.0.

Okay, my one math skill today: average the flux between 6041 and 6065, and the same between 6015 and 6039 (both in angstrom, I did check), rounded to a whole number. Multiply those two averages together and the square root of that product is 142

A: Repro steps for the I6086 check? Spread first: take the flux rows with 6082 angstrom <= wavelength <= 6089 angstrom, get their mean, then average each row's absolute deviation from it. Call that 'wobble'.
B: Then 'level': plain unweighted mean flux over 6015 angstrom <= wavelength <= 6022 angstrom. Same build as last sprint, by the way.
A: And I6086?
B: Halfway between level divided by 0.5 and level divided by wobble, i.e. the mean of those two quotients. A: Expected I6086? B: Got 149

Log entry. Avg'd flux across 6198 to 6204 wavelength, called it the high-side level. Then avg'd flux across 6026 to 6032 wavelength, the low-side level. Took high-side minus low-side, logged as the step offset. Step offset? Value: -36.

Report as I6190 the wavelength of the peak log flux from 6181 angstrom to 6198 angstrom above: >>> 6185.73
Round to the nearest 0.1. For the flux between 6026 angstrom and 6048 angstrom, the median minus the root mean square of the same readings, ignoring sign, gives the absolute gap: 1.1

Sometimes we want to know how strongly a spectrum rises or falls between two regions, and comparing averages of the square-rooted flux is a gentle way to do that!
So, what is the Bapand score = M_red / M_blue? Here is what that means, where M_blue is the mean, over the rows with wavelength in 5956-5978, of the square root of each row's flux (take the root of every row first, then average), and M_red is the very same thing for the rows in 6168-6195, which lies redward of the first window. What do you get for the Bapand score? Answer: 0.99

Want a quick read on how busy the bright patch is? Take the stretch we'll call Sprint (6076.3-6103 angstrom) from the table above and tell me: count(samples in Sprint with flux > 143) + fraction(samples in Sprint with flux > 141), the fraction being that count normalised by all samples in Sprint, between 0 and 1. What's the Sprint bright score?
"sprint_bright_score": 16.9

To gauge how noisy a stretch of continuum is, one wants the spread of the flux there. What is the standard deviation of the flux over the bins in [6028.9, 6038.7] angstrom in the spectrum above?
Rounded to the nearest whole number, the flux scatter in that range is 10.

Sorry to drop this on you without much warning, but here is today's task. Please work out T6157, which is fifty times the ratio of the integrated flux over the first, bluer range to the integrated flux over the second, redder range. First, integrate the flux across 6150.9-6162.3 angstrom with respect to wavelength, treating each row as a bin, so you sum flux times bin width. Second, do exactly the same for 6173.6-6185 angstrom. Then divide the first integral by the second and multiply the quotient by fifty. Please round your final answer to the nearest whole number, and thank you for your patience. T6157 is 58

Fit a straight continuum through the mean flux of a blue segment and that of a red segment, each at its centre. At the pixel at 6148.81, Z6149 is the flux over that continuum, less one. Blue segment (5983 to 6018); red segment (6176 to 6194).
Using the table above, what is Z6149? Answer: 0.41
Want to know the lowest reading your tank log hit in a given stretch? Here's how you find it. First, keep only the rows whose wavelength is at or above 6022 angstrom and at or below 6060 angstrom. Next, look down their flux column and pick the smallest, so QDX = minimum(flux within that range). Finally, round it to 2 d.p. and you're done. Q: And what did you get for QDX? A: 121.30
